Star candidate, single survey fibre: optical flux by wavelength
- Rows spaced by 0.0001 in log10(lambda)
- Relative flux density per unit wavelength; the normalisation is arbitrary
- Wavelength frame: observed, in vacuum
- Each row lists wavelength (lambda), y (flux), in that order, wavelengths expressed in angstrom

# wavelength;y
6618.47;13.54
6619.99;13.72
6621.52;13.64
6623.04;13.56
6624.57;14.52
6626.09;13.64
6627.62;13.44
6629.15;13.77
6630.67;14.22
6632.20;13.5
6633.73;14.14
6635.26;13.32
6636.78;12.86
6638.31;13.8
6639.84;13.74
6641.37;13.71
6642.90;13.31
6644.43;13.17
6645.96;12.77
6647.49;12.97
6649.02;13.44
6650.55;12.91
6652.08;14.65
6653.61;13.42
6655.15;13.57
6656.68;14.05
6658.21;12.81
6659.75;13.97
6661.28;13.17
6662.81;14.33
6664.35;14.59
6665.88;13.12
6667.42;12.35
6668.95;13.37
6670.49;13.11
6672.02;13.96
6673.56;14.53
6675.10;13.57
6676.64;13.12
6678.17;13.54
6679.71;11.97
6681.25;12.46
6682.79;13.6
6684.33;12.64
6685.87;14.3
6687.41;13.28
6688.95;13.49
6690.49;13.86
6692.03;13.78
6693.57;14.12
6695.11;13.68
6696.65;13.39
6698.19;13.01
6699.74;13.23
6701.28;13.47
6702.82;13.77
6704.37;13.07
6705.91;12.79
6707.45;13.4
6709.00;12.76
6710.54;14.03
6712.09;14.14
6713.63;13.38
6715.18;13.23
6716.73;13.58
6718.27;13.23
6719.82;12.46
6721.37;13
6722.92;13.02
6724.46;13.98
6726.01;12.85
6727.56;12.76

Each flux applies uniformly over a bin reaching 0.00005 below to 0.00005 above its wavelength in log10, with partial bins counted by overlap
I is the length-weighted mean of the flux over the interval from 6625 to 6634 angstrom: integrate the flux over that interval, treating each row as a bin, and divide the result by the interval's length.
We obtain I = 13.8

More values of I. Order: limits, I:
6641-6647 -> 13.2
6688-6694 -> 13.8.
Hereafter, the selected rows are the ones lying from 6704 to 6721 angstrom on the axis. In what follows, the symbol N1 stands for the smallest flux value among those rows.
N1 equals 12.46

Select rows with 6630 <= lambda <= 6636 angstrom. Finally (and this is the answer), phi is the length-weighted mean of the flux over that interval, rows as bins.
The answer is 13.8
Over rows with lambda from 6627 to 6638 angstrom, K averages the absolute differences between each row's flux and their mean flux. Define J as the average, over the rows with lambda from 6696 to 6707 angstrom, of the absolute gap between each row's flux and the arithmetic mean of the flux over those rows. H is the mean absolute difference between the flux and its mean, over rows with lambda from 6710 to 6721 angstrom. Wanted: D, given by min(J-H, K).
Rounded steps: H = 0.41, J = 0.25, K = 0.37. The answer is -0.16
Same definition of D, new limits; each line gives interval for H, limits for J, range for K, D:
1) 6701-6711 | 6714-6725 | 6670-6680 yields -0.06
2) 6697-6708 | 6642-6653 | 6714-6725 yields 0.16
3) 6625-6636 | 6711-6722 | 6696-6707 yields 0.07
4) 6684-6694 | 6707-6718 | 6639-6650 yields -0.08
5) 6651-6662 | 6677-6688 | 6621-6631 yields 0.17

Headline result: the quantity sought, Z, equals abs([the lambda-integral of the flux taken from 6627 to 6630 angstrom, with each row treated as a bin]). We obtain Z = 41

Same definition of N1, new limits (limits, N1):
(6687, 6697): 13.28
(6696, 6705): 13.01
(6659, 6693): 11.97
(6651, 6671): 12.35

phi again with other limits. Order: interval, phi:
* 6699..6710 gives 13.2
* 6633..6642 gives 13.6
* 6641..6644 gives 13.4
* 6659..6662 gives 13.6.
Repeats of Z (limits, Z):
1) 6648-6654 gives 82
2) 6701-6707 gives 80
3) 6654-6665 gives 151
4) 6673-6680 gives 94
